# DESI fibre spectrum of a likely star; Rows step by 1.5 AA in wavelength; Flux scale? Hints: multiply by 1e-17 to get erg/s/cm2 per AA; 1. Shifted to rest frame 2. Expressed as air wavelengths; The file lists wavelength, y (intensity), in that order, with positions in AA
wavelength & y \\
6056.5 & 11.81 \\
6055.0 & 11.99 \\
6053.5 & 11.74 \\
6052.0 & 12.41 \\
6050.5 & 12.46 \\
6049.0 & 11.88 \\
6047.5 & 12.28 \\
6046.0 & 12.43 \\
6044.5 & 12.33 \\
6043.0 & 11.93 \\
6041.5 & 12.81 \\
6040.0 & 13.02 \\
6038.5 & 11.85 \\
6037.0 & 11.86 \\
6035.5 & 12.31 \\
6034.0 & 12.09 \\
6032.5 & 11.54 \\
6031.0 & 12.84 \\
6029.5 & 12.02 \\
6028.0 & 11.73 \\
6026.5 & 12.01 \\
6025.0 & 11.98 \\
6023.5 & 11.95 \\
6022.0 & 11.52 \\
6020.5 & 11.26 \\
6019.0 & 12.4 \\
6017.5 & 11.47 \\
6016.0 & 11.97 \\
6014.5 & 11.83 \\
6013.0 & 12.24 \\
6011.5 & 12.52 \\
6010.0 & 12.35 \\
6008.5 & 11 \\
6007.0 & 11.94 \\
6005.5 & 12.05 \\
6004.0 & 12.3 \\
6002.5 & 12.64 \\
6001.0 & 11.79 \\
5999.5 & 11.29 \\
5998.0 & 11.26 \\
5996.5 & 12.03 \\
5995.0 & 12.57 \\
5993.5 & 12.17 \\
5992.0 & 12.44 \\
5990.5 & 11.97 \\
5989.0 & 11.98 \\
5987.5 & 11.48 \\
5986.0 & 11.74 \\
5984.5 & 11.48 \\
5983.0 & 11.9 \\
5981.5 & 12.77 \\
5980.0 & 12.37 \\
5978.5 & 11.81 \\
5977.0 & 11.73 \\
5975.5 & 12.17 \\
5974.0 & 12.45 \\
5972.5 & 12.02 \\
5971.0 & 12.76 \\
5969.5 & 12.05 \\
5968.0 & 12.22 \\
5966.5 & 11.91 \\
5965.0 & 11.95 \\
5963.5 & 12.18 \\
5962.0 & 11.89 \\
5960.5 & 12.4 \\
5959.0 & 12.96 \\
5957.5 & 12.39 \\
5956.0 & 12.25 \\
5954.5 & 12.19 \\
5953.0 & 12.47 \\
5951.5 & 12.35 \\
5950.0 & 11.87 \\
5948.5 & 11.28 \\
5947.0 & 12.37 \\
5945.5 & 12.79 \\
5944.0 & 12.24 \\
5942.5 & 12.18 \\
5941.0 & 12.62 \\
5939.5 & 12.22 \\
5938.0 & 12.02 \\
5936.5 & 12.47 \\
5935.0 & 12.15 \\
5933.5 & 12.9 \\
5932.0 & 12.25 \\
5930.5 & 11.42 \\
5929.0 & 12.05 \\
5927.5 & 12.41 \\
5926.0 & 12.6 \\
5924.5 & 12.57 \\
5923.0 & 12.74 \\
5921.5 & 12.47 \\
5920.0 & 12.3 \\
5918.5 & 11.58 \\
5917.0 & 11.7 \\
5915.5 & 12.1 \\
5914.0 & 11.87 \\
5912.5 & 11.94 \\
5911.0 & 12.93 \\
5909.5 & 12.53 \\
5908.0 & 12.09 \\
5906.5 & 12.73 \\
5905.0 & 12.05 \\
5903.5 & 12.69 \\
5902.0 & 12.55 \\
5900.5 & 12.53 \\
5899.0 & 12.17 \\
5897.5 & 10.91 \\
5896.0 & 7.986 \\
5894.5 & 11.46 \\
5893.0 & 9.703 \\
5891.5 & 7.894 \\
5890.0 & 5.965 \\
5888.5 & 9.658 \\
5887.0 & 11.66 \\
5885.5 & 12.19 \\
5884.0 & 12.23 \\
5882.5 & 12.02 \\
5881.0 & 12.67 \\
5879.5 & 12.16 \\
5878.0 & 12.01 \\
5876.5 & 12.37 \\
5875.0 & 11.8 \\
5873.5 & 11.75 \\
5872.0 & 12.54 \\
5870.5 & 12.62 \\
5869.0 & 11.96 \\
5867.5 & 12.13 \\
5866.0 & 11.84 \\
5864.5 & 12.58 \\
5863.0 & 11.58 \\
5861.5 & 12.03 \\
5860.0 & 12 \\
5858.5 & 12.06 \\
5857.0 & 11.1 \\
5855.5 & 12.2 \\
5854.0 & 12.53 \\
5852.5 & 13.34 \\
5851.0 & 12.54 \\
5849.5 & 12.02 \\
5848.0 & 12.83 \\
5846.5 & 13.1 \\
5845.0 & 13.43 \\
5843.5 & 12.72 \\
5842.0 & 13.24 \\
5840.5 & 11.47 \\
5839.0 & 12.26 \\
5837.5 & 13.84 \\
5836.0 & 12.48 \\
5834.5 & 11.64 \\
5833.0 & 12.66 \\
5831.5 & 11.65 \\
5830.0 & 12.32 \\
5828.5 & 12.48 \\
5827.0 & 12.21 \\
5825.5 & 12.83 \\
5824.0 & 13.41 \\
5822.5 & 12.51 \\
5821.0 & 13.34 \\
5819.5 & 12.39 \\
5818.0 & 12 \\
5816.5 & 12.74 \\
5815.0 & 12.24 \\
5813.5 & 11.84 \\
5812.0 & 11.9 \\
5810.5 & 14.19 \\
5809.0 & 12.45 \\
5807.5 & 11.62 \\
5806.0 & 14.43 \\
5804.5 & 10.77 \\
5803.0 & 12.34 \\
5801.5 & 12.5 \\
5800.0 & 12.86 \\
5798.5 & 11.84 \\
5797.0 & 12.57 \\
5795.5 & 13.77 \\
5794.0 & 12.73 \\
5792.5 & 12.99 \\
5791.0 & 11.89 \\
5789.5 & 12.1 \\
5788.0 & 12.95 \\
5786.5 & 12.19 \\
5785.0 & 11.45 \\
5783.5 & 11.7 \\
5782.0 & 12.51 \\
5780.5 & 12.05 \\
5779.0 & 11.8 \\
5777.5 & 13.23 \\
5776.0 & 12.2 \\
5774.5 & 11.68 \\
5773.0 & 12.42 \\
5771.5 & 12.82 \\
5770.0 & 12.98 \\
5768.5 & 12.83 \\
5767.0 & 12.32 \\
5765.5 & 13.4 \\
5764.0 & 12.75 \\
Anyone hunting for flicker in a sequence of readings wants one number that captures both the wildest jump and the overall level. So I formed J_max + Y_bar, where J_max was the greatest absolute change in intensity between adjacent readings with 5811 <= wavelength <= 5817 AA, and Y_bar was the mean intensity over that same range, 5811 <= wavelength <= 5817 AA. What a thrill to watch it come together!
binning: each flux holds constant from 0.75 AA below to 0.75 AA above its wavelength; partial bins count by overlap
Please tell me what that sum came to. 12.7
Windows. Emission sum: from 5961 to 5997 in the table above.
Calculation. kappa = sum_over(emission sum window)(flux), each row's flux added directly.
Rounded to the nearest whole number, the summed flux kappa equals 290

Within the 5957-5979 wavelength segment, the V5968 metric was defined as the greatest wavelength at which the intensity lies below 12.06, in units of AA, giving 5978.5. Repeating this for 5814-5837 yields 5834.5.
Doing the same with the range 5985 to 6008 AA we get 6007.0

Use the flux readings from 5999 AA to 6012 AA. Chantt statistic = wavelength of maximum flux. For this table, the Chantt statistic 6002.5 AA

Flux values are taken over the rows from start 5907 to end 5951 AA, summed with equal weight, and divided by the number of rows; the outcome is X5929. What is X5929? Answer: 12.2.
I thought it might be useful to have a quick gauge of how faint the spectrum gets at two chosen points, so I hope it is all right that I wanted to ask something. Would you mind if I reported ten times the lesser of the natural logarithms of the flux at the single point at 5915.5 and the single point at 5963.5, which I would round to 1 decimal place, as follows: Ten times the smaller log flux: 24.9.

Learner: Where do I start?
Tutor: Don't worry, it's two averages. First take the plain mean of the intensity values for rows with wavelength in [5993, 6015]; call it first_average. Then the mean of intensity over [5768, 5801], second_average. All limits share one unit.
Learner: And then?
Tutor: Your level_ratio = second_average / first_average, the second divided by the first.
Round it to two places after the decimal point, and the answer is 1.04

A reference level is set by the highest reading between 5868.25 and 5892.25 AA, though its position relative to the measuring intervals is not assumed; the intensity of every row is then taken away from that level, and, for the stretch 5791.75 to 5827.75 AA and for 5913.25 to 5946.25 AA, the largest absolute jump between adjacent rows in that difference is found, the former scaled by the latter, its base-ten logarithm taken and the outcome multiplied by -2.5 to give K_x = -1.6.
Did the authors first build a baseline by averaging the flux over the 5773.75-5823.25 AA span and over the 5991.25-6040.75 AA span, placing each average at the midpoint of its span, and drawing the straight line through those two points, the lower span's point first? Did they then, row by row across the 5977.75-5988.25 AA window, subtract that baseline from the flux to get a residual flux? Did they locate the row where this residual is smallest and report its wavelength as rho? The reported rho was 5984.5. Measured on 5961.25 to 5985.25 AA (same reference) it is 5984.5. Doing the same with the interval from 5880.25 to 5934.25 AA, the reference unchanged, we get 5890.0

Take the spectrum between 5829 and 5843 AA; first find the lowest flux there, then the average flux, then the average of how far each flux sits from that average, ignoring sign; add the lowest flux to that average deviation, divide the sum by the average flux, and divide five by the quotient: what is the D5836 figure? 5.14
